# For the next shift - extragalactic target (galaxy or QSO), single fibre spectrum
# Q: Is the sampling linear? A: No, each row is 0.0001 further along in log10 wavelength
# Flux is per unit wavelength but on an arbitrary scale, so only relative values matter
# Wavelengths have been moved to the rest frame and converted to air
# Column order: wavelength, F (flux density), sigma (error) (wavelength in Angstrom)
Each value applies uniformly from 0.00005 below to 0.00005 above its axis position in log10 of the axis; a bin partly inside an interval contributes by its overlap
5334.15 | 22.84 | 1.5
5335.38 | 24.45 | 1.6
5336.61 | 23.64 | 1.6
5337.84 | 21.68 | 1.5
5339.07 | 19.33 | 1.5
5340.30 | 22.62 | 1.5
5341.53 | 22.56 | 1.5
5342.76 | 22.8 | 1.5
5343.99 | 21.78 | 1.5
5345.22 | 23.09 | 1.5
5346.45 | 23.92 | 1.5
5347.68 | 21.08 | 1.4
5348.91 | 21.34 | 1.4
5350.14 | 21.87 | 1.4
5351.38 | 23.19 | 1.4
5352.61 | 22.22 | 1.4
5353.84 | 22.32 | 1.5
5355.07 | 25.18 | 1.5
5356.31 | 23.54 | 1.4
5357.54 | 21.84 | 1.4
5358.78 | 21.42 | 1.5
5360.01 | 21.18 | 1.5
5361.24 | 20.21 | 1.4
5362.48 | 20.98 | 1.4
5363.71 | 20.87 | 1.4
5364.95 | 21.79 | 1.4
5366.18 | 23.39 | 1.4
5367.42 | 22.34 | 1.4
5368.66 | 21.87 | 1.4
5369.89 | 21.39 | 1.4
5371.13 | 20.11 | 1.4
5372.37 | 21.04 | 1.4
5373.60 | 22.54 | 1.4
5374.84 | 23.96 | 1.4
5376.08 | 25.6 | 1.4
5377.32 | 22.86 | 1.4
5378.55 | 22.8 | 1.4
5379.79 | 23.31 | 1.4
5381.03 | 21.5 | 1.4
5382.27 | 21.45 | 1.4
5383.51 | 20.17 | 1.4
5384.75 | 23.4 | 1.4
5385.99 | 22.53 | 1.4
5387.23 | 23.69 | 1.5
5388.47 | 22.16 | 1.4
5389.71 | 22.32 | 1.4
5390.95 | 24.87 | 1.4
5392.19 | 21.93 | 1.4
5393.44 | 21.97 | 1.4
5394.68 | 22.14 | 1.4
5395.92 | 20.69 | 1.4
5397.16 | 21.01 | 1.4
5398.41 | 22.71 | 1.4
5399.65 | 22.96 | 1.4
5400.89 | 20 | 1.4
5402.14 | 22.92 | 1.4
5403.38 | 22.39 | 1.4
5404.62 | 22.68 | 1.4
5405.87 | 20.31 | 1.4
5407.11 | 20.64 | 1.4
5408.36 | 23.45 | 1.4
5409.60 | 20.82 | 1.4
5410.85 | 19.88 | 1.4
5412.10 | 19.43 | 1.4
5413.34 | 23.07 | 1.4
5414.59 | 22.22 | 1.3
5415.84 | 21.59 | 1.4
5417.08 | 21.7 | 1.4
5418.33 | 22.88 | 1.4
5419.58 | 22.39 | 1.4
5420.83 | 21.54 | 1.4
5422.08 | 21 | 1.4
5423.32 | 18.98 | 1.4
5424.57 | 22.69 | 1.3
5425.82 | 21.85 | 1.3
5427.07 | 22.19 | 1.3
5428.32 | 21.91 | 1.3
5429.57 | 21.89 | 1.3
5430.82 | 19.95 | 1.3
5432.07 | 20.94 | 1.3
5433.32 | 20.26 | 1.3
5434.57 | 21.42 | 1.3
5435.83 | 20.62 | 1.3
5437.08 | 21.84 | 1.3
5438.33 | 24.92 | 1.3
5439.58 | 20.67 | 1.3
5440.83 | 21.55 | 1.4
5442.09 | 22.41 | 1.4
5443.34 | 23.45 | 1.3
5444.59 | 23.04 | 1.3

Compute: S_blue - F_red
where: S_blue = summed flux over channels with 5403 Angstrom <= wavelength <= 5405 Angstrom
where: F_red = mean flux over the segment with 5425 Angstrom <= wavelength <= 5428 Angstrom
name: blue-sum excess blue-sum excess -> 23.0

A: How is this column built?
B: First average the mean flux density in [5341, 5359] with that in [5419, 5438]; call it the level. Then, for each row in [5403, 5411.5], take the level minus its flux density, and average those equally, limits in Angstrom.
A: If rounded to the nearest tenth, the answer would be 0.5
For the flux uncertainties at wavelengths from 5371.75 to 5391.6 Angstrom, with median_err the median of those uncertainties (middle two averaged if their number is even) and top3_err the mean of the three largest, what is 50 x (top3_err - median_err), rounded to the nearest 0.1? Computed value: 1.7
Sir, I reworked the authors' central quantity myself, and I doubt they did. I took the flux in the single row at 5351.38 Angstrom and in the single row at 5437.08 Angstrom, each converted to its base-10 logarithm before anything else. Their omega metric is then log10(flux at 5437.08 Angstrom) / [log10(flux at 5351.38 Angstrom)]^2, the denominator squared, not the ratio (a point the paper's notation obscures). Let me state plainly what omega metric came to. 0.718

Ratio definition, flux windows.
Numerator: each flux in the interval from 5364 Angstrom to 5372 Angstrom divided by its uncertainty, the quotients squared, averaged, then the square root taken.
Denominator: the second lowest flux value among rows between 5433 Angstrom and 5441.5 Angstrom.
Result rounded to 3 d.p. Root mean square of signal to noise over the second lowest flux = 0.756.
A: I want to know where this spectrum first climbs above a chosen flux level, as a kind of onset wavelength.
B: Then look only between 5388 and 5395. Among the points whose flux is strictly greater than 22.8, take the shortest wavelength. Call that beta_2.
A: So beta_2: 5390.95 Angstrom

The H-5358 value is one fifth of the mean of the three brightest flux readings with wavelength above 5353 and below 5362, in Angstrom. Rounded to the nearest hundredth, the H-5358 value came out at 4.74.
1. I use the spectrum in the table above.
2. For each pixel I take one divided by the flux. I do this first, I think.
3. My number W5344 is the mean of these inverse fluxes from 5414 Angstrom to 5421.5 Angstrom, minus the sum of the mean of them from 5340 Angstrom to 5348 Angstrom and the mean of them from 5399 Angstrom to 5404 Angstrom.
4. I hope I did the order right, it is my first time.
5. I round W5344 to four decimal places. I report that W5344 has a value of -0.0445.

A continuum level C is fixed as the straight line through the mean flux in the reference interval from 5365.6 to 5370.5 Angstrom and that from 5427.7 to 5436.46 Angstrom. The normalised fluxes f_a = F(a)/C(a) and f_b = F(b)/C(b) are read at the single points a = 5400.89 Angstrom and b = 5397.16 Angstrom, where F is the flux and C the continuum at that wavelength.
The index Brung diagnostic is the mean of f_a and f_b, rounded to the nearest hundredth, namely 0.95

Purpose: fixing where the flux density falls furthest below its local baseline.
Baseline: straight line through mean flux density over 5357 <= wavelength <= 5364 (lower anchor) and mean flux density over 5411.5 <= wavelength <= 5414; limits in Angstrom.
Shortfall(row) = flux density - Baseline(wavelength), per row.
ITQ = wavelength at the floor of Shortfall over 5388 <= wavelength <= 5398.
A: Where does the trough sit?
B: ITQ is 5395.92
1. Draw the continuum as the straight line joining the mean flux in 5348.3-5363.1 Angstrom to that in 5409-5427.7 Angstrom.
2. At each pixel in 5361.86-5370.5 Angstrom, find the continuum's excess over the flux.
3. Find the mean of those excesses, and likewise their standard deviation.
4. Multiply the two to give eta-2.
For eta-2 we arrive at 0.2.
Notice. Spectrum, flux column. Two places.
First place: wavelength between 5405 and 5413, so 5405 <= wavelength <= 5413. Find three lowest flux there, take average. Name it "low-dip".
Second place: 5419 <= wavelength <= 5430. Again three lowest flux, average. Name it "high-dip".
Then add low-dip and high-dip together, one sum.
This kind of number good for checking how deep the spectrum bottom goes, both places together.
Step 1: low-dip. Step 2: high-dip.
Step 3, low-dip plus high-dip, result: 40.4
